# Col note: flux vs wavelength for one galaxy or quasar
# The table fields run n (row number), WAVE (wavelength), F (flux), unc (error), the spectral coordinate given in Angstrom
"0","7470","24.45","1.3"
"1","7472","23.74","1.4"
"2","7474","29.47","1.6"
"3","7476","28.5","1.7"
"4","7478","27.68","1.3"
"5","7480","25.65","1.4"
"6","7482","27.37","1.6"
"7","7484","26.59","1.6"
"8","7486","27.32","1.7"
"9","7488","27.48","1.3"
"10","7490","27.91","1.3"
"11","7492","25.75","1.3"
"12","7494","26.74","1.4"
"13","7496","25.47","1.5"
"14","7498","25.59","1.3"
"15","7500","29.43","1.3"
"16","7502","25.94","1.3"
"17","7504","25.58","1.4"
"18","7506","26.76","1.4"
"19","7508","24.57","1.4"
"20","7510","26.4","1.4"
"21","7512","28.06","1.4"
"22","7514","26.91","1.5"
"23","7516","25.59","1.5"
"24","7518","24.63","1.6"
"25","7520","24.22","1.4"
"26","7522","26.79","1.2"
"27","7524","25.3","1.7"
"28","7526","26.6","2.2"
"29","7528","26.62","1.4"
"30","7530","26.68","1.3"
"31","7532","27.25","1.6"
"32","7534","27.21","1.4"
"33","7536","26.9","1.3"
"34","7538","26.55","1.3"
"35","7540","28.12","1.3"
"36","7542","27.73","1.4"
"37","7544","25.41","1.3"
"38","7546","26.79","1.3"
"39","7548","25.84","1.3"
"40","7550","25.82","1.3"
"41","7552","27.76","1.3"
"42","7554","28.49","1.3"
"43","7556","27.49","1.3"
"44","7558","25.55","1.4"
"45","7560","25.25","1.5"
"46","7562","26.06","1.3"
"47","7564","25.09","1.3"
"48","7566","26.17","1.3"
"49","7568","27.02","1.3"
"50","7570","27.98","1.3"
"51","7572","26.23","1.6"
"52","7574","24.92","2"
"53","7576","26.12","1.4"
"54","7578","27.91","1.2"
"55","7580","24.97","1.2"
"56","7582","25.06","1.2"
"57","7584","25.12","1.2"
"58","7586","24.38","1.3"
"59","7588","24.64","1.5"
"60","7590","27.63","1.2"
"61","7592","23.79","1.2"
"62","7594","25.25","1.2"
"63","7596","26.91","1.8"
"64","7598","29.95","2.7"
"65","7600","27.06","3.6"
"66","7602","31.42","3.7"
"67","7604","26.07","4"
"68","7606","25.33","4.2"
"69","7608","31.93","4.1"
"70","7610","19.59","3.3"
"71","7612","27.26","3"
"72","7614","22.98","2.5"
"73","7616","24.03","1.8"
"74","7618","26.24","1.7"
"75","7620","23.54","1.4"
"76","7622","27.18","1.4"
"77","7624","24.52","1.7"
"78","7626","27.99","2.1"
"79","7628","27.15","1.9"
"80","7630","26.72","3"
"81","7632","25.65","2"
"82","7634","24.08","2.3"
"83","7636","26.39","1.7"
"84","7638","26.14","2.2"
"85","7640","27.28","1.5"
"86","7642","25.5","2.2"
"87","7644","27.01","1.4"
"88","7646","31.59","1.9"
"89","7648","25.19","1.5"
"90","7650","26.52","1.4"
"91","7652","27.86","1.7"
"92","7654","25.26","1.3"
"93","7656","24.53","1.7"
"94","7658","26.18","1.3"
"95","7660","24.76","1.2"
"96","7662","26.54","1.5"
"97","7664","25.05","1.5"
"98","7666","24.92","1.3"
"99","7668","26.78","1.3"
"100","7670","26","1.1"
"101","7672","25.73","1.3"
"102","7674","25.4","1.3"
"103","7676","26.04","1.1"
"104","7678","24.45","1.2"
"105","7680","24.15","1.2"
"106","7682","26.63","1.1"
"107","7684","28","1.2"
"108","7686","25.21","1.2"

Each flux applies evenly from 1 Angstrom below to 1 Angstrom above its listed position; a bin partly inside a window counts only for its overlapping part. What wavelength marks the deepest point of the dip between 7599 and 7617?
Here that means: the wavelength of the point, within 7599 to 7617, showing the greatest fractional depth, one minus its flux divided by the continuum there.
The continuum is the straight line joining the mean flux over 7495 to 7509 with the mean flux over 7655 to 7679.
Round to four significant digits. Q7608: 7610 Angstrom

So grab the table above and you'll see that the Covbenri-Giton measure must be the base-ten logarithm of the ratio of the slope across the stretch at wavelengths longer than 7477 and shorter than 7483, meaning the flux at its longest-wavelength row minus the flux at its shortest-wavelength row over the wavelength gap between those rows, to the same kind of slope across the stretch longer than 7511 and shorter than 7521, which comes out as -0.8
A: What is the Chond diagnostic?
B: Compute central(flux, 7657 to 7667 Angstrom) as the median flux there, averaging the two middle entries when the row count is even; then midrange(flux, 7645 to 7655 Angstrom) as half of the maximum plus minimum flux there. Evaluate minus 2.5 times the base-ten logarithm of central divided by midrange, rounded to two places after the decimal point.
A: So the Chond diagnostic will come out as 0.14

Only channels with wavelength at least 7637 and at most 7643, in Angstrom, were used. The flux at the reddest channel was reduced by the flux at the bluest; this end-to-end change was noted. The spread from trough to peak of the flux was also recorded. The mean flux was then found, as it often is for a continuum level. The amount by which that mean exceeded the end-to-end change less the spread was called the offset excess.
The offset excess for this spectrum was 28.7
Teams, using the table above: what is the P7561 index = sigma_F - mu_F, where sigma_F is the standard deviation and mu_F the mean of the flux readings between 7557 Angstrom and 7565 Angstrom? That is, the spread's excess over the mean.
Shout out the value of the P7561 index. -25.1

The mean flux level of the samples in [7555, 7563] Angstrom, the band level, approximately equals 26.1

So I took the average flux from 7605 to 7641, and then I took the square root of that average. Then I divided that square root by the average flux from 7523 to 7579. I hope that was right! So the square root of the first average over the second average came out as 0.1909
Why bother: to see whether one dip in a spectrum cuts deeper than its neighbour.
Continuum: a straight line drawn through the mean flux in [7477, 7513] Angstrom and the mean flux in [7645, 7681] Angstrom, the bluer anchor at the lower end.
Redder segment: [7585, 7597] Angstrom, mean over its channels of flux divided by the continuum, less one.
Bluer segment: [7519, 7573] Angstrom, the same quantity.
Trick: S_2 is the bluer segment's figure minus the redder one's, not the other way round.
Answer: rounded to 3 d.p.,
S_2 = 0.035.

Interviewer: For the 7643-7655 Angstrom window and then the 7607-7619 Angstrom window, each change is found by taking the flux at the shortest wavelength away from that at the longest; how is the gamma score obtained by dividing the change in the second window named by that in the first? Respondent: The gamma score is 3.3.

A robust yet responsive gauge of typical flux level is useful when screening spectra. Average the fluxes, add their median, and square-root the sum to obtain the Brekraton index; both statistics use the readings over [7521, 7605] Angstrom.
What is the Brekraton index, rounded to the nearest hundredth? 7.29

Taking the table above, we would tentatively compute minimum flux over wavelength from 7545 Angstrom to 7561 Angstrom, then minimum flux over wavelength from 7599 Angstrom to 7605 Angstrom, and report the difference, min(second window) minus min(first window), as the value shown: 0.8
